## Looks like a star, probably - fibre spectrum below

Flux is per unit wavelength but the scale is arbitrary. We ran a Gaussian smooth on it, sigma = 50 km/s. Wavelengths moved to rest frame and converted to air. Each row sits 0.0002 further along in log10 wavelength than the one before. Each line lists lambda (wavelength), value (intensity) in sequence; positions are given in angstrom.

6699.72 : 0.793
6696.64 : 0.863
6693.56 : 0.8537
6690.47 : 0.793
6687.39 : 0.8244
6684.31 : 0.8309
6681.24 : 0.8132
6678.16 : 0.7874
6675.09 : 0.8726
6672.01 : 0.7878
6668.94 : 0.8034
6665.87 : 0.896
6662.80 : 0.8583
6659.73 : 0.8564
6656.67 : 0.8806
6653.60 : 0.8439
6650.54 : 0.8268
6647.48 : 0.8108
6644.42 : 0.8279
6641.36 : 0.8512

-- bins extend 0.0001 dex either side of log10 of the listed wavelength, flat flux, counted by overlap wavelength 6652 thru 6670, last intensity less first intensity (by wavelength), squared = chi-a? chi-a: 0.0016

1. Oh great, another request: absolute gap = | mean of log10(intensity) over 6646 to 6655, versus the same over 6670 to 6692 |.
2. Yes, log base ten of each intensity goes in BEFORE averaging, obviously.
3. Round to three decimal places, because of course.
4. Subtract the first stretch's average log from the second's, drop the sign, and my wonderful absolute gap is 0.006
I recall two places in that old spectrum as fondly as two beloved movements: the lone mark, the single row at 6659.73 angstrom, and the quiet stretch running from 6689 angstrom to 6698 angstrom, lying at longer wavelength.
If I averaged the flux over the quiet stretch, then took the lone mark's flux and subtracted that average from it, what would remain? 0.02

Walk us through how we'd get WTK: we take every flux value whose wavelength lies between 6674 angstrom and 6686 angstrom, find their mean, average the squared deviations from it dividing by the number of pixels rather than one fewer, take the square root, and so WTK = 0.031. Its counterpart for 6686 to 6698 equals 0.027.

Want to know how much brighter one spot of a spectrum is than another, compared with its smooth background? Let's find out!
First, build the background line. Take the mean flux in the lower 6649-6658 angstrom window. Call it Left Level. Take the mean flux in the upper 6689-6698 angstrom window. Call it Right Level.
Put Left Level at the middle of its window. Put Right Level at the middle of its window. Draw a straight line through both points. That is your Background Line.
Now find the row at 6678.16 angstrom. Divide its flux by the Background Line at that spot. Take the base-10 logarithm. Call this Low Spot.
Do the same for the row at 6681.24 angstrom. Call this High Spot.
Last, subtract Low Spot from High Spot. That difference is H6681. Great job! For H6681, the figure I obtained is 0.015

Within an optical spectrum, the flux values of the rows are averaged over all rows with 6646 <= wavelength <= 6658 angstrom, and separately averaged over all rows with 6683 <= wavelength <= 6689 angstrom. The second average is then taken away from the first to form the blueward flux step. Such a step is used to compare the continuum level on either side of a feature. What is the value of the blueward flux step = 0.013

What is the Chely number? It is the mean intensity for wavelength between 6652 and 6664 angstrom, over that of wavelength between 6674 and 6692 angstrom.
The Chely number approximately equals 1.05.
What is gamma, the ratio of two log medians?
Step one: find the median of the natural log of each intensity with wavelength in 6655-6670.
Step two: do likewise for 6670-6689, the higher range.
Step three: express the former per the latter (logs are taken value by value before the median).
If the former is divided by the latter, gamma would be 0.76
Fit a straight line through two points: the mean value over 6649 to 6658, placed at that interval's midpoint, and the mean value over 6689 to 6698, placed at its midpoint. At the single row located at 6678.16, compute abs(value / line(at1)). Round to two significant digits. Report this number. 0.94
